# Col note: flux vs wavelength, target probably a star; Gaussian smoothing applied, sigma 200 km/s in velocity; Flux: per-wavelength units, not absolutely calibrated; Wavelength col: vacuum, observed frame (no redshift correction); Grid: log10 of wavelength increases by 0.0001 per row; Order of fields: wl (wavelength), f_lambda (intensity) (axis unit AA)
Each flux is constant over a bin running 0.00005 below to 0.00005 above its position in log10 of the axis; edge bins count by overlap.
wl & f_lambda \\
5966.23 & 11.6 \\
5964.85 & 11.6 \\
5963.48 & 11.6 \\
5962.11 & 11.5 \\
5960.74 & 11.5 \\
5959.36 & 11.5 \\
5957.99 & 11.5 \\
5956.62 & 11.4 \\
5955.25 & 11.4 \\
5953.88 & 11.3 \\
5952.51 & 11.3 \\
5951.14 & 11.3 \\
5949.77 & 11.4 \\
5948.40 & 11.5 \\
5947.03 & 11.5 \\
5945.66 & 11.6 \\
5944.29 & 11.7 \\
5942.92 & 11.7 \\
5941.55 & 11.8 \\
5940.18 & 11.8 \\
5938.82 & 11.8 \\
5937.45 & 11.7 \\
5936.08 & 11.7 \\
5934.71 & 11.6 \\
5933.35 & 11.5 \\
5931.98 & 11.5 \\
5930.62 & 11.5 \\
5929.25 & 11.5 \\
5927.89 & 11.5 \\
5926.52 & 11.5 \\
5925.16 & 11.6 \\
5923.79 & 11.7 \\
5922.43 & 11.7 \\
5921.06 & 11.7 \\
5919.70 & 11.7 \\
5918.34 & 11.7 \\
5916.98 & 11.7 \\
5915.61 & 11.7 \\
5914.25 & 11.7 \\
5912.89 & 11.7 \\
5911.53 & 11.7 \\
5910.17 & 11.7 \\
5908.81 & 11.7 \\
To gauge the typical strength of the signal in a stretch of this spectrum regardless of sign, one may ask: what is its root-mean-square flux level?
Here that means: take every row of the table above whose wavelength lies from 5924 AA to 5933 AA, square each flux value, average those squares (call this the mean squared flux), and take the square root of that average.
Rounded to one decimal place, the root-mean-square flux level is 11.5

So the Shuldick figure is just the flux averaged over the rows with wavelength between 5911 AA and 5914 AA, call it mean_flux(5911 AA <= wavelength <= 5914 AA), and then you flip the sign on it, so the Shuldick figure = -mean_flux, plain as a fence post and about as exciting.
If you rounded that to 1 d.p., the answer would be -11.7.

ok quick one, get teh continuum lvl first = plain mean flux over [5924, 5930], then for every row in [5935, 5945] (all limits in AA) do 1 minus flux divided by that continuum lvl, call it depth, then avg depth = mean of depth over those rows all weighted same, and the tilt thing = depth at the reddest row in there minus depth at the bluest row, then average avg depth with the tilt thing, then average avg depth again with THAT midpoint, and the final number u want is -0.014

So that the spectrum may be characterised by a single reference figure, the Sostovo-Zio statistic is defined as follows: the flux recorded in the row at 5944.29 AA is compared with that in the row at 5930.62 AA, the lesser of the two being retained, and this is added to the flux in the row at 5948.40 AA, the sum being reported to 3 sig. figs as 23.0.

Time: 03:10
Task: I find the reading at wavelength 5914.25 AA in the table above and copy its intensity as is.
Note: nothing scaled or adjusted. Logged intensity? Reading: 11.7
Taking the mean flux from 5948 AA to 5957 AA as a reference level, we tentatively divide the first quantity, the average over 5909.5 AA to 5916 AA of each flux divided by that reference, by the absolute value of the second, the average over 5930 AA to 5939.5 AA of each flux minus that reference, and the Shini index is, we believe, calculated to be 4.2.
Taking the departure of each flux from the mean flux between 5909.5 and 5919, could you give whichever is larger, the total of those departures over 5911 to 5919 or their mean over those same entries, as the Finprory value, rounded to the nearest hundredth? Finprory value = 0.00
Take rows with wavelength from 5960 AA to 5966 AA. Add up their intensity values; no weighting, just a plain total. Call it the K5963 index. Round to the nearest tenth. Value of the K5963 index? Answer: 46.2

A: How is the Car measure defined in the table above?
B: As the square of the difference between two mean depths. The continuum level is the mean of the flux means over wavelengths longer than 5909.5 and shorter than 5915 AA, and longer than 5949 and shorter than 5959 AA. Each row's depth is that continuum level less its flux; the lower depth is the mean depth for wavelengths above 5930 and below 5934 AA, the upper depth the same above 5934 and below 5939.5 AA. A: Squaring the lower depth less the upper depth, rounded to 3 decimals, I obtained 0.040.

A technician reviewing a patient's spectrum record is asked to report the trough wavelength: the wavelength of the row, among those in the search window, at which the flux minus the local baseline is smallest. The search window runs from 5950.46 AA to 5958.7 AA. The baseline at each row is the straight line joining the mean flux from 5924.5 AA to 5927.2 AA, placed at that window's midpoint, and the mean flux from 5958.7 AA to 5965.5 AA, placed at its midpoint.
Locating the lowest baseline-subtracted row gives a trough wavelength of 5951.14 AA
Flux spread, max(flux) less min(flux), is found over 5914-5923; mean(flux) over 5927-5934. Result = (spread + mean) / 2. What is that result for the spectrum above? 5.75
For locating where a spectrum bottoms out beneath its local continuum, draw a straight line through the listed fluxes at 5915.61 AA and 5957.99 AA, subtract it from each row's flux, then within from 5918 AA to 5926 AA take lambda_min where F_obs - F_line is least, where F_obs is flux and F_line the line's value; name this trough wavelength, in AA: 5925.16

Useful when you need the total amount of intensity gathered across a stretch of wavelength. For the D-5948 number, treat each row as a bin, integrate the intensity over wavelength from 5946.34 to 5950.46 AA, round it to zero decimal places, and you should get 47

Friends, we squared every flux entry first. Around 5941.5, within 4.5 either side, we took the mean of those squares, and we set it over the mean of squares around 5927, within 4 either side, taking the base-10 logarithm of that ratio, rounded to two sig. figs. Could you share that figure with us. 0.013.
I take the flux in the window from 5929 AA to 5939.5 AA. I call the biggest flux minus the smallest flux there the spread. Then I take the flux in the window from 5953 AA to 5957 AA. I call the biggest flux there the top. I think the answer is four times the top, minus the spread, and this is 45.3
